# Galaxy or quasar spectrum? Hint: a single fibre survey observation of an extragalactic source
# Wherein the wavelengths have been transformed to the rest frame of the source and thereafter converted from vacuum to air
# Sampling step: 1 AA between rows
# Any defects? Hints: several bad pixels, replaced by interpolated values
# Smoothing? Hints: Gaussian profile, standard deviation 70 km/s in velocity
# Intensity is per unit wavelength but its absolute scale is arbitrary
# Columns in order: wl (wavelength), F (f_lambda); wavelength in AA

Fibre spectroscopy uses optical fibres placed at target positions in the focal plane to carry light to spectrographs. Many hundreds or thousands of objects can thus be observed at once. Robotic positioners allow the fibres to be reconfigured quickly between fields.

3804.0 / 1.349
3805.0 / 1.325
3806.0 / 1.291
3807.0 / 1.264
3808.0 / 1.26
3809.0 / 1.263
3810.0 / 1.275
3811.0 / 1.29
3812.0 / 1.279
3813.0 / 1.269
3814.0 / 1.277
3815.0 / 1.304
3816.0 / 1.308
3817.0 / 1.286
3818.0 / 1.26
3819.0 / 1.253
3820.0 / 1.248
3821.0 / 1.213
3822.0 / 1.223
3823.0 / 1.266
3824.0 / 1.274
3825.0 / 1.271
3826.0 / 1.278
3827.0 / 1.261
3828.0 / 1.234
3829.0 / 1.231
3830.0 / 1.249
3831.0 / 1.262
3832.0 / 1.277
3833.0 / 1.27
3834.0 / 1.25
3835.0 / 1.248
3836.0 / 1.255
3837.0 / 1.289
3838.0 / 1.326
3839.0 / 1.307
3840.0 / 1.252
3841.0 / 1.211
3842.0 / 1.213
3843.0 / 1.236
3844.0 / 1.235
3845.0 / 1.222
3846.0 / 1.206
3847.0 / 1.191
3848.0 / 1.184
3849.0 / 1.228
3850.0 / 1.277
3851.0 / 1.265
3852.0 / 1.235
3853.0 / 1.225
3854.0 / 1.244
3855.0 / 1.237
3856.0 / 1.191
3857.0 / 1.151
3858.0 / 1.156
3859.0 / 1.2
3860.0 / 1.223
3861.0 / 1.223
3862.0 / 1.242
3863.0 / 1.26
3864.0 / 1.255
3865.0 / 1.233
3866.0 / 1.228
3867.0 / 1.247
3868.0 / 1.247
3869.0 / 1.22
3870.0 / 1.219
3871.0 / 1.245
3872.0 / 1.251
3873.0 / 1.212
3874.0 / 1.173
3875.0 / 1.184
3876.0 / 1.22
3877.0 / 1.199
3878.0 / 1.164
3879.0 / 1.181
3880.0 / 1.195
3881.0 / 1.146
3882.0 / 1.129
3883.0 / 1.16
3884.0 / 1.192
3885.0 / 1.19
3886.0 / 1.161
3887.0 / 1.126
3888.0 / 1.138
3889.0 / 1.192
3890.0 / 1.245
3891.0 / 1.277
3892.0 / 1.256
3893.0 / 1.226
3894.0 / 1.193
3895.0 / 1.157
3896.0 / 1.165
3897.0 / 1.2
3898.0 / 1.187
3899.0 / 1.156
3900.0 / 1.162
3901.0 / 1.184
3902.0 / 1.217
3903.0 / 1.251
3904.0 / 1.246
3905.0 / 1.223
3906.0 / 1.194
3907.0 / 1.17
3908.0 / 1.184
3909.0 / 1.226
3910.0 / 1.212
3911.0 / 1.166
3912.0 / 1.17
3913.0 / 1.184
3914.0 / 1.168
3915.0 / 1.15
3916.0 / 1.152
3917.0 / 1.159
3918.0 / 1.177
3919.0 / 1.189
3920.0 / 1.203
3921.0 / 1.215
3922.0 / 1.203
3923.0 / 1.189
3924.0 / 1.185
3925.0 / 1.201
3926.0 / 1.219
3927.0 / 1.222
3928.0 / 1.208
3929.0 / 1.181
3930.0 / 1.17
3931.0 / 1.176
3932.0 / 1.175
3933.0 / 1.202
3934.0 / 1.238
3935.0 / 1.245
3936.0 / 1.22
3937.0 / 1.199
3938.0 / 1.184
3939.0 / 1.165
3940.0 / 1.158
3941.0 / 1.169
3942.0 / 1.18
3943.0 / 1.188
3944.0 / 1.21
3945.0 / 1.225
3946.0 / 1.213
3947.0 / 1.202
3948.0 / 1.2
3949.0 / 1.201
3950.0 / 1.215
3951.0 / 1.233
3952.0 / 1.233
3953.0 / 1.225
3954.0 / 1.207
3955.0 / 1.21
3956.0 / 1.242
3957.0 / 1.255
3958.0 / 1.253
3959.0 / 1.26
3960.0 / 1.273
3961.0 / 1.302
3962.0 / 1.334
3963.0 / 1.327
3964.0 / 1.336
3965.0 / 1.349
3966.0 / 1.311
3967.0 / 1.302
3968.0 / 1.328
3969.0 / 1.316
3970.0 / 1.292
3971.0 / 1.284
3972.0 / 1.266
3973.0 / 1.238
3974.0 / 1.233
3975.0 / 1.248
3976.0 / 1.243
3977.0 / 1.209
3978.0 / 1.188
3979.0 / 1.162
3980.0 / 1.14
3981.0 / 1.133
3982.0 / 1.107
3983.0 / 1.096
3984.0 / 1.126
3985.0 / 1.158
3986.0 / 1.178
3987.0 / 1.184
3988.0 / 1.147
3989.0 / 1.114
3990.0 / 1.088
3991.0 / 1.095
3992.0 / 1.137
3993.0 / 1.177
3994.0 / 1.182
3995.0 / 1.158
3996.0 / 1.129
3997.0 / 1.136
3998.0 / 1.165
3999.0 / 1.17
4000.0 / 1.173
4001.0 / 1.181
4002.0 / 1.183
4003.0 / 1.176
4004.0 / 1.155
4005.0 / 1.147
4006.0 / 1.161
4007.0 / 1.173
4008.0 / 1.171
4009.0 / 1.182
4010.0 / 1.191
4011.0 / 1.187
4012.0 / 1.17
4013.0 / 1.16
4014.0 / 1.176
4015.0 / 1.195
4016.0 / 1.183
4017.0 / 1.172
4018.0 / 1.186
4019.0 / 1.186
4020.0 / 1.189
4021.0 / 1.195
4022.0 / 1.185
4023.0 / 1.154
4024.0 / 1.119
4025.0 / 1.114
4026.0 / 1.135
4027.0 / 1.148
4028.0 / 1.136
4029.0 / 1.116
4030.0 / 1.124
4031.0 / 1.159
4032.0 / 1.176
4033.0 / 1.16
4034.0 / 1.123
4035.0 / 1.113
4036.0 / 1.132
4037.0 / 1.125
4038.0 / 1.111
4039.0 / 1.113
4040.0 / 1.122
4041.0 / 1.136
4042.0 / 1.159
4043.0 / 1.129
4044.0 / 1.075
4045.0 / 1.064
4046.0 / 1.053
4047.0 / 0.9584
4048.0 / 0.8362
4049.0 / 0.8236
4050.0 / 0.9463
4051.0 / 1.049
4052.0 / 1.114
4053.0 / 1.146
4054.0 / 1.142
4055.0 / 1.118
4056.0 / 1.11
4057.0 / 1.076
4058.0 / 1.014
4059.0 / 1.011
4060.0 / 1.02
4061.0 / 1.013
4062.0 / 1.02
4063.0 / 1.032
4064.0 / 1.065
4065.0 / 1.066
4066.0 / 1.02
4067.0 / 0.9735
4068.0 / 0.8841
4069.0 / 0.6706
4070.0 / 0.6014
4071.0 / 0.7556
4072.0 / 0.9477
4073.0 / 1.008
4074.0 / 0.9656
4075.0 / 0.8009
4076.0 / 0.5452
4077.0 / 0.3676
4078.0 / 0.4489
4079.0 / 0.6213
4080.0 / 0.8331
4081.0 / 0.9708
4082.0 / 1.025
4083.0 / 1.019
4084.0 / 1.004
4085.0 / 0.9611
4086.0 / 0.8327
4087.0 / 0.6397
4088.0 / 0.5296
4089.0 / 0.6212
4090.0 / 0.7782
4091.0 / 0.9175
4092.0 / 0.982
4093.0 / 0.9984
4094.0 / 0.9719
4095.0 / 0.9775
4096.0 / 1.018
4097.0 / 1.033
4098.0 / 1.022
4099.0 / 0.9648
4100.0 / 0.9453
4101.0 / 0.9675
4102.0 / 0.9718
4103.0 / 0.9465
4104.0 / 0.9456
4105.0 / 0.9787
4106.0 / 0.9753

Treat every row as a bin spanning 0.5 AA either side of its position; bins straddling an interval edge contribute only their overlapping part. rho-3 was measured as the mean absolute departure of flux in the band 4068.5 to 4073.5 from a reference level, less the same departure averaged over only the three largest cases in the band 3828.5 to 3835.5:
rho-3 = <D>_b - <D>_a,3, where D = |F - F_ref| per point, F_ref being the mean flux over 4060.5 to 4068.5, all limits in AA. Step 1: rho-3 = -0.05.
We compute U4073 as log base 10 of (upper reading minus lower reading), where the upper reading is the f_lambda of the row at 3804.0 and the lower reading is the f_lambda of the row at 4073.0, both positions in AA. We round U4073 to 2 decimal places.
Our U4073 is -0.47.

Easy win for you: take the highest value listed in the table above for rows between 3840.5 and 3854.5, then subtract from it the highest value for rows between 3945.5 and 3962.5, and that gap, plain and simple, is -0.057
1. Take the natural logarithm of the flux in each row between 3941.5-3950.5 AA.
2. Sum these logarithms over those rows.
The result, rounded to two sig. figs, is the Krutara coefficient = 1.7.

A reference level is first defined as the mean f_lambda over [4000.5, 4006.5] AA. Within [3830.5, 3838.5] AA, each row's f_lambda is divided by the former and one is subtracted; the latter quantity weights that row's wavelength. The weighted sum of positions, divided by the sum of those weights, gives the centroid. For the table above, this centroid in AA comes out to 3834.8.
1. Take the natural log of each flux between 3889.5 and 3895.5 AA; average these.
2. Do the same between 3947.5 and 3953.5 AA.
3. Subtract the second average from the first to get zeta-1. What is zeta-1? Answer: 0.01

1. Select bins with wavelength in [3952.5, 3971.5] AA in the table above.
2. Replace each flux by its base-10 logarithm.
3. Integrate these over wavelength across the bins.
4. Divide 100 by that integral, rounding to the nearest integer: 49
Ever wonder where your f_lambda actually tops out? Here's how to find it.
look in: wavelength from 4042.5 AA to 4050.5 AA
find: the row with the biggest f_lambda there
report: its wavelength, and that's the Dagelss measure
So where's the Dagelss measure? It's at 4043.0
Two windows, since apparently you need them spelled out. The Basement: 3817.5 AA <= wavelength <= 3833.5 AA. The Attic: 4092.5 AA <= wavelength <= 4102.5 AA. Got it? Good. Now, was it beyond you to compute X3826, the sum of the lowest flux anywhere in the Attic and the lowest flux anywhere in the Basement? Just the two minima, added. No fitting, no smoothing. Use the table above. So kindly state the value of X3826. 2.16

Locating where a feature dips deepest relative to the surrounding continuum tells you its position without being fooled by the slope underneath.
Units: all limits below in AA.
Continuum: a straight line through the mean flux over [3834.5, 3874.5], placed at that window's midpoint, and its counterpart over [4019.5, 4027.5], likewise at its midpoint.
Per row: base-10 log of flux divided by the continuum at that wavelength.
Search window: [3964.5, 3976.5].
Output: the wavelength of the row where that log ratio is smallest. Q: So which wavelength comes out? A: 3974.0 AA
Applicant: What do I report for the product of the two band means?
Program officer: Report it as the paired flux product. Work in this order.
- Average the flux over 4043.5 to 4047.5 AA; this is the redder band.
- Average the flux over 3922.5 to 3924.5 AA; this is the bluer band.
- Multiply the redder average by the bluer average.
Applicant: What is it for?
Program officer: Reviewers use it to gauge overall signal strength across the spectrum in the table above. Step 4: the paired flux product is 1.23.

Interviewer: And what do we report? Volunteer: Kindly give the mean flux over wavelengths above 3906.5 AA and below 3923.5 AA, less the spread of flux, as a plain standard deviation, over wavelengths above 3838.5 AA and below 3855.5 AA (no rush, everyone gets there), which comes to 1.2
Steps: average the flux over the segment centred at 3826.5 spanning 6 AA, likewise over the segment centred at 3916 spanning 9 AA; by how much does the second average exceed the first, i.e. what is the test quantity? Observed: -0.086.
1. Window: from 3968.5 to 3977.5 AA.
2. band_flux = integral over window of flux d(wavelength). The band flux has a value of 11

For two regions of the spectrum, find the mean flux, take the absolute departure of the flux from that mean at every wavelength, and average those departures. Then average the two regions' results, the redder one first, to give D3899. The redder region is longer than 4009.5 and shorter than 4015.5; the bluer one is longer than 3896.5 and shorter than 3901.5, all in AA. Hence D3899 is 0.013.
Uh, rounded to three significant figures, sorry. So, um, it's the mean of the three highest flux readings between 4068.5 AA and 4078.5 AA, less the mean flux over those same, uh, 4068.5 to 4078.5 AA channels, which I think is 0.263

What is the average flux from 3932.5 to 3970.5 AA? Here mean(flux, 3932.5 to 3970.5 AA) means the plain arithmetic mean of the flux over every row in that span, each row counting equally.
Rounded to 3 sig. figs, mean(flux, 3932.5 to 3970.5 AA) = 1.24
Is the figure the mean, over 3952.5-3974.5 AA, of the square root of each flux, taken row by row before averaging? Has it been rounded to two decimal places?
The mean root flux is 1.13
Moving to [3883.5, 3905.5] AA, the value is 1.09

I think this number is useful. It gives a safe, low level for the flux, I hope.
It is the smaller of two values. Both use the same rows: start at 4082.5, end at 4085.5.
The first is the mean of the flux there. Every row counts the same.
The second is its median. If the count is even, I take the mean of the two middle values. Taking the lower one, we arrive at 0.99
